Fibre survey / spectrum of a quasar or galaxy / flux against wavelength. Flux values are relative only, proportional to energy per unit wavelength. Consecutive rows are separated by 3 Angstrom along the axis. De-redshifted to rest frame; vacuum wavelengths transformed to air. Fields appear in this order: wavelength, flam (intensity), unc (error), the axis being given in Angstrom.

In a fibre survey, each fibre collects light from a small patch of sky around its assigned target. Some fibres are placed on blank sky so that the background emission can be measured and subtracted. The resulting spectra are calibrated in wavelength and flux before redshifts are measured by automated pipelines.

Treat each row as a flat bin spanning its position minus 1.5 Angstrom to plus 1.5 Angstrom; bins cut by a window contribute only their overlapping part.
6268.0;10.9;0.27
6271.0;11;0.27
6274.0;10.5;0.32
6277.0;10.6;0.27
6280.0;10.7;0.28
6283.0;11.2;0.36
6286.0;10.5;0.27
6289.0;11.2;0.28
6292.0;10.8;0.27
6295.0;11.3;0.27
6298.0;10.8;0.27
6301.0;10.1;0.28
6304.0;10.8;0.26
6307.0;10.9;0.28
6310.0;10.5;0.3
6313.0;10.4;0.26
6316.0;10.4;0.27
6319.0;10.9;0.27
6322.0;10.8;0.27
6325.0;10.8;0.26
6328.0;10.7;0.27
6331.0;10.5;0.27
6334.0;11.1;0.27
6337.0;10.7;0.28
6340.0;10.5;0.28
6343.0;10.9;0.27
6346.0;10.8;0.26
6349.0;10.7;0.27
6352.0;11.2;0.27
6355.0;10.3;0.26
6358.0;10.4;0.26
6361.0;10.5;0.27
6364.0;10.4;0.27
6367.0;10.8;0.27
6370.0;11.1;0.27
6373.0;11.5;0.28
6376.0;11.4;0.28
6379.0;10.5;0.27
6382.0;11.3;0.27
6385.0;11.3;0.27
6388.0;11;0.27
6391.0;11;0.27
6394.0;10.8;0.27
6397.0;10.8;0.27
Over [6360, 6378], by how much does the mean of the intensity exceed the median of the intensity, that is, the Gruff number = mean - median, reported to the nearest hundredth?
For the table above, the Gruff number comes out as 0.00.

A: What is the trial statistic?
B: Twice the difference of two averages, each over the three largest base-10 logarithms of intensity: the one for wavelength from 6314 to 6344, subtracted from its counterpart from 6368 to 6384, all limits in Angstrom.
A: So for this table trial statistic 0.034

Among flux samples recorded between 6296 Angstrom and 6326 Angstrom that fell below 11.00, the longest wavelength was 6325.0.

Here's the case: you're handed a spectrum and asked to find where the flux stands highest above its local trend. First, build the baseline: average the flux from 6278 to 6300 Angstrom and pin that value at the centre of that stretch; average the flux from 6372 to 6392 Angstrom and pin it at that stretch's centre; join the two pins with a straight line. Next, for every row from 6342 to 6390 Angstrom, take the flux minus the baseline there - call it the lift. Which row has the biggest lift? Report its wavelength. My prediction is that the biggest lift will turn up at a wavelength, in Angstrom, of 6373.0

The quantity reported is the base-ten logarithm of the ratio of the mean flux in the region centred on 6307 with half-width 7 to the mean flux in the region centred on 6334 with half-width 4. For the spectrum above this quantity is -0.0092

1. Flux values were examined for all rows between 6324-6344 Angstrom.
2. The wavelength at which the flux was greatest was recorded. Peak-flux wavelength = 6334.0 Angstrom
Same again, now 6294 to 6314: 6295.0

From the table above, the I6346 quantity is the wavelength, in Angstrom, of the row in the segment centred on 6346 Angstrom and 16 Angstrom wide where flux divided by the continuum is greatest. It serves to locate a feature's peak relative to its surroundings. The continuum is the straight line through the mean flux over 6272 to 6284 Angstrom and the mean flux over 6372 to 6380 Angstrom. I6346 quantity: 6352.0 Angstrom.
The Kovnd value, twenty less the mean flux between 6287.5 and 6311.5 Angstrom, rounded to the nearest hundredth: 9.20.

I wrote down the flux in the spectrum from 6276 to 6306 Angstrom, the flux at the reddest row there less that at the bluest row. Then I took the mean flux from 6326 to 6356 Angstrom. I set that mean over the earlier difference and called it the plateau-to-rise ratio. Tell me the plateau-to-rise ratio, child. 54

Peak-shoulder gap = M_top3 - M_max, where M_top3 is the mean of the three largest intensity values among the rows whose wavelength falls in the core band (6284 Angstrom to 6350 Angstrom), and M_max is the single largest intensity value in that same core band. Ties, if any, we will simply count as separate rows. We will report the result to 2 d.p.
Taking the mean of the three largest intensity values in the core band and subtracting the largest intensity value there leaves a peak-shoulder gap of -0.10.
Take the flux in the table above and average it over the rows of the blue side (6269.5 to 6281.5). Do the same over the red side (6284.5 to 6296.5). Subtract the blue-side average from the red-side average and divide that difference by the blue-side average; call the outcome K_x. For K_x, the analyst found 0.02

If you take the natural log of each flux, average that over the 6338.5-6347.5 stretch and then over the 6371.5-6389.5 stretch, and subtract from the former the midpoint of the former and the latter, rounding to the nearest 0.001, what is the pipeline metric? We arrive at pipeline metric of -0.020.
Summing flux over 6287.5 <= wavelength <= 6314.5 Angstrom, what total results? 96.8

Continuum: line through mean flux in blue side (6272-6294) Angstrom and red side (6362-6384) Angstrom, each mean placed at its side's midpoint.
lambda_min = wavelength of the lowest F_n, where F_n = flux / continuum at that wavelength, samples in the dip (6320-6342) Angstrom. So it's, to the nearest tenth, 6340.0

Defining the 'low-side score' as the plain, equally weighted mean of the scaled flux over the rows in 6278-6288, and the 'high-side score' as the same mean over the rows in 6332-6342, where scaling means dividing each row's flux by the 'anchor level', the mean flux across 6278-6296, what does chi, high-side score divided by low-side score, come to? 1.00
